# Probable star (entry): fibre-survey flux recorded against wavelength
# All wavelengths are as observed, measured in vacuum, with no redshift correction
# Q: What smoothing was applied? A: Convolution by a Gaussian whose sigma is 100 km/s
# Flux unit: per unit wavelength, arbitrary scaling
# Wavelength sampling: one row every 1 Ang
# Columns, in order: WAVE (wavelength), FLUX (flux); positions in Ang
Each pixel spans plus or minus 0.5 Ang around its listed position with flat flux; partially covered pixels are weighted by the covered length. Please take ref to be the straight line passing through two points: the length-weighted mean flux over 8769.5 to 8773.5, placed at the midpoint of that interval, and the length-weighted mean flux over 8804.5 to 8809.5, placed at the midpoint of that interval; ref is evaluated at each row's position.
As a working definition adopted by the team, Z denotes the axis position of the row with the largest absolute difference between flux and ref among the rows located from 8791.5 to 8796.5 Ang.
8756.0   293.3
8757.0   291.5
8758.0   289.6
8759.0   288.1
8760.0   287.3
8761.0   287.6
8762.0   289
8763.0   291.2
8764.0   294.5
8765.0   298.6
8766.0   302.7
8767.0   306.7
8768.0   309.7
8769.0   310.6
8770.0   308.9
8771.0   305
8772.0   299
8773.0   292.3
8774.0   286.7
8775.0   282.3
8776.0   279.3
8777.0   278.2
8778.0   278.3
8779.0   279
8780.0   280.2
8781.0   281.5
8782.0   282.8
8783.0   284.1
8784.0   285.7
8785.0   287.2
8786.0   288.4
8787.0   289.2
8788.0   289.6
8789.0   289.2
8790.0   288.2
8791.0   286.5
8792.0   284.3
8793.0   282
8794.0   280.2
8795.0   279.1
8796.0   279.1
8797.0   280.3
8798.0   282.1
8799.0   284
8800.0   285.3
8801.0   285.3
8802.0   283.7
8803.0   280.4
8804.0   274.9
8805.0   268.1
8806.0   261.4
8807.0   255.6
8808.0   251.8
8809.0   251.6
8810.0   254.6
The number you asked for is 8792.0 Ang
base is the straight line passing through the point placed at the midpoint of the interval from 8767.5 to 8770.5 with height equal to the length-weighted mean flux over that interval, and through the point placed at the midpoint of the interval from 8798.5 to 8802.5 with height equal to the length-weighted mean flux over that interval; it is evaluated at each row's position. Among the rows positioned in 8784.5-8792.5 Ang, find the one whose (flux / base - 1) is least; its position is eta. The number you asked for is 8785.0 Ang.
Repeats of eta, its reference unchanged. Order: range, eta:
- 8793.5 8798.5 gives 8795.0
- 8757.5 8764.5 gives 8760.0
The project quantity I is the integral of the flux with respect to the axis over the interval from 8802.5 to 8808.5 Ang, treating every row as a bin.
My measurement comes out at 1592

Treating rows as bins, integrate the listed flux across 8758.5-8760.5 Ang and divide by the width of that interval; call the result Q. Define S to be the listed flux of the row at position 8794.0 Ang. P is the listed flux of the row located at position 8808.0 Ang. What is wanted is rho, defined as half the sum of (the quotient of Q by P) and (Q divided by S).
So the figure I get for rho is 1.08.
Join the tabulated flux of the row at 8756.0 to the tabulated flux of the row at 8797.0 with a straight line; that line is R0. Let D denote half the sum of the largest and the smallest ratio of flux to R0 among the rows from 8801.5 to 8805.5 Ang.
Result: 0.99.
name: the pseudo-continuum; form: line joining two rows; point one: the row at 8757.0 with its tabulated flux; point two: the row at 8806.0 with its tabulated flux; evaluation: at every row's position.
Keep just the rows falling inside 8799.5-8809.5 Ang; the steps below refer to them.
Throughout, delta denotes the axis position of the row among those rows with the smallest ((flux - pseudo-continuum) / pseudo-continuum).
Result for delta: 8808.0 Ang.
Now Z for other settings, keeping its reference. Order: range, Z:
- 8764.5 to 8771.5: 8765.0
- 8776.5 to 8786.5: 8777.0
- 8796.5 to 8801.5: 8801.0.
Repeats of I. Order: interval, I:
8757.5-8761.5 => 1153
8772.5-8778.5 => 1697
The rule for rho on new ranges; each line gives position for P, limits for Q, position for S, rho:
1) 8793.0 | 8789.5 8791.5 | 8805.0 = 1.05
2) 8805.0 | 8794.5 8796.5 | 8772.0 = 0.99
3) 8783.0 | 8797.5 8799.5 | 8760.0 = 0.99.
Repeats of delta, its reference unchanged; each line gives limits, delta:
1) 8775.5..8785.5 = 8777.0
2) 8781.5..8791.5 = 8782.0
